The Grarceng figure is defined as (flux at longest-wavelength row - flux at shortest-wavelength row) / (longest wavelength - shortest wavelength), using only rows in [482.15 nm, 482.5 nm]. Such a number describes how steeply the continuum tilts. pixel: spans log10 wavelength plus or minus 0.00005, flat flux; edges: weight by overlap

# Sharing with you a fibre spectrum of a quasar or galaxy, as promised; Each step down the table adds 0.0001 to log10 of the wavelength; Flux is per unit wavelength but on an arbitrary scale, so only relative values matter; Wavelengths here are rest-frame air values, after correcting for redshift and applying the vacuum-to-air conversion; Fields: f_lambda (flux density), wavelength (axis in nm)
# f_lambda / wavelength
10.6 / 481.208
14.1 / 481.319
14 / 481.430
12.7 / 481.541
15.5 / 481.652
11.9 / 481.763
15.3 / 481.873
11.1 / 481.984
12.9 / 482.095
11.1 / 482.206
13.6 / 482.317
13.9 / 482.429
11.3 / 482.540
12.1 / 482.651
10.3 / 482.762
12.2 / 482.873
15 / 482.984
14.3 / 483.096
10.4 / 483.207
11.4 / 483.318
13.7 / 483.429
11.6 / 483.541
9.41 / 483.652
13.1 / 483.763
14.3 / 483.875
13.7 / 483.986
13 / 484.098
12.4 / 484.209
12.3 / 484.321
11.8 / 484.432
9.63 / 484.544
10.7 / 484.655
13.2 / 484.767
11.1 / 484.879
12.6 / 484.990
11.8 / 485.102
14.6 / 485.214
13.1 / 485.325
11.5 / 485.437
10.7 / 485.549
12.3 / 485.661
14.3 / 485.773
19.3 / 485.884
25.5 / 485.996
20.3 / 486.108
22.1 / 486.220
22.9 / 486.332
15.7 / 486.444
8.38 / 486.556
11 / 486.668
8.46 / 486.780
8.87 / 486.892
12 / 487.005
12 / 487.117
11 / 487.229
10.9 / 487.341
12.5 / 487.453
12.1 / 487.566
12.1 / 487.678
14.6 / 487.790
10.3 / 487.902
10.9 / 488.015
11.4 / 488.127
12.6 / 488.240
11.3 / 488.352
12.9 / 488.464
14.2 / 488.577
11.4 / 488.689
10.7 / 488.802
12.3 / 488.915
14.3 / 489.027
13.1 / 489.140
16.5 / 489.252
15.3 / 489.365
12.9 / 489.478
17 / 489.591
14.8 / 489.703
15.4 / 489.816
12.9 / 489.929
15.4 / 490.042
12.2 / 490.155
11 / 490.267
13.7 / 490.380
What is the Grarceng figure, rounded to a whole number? 13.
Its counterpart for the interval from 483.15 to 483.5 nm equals 15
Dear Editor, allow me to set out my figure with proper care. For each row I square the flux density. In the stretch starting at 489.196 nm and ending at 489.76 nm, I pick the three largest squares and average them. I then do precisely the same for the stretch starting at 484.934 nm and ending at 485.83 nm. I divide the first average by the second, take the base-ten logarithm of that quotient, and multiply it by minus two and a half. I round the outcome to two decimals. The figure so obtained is -0.33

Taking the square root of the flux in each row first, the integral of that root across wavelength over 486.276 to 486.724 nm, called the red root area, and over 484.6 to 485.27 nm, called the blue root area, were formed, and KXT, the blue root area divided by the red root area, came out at 1.4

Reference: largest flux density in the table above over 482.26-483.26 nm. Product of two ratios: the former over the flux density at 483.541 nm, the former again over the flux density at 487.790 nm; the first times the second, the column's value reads 1.33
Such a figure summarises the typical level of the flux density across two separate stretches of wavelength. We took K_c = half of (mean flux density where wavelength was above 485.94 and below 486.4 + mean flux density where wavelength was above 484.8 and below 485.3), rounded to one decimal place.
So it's 17.6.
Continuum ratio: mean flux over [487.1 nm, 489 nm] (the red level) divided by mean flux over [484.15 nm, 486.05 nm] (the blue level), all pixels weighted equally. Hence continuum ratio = 0.90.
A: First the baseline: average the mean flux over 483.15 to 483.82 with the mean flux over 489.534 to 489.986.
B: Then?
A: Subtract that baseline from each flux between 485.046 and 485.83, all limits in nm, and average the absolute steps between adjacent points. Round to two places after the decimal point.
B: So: 1.72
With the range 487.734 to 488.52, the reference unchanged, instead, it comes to 1.58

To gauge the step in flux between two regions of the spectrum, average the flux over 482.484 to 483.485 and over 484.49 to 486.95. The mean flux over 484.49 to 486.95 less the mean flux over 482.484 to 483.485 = 1.7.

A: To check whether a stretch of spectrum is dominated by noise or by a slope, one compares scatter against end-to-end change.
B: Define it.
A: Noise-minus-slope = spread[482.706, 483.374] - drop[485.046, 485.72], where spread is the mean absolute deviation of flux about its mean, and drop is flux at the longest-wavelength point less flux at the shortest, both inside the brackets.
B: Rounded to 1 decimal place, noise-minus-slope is 1.1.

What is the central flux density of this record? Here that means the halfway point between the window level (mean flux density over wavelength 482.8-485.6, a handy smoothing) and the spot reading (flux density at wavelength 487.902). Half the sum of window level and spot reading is 11.3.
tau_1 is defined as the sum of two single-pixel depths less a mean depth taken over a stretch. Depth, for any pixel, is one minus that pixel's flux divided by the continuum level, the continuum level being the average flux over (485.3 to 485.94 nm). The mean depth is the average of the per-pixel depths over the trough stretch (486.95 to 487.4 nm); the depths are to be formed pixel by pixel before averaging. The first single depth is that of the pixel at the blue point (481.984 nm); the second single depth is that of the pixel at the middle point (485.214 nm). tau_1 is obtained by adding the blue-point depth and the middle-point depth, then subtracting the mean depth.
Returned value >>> -0.05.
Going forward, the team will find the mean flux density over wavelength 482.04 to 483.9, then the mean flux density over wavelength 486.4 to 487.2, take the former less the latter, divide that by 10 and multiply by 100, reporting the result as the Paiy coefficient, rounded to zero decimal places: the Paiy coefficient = 15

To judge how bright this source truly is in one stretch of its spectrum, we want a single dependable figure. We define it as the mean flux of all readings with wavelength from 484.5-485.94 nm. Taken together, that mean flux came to 12.7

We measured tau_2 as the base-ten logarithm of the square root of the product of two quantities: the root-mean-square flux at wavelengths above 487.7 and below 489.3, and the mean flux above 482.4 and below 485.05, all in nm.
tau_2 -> 1.10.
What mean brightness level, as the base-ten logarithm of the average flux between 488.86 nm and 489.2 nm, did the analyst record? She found 1.12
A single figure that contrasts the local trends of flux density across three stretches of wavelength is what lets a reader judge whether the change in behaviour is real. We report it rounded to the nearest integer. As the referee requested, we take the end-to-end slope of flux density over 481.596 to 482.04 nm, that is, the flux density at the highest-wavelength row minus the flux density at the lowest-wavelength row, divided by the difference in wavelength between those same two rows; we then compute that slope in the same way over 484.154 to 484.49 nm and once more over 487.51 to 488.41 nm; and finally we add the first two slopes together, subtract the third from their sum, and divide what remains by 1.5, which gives -10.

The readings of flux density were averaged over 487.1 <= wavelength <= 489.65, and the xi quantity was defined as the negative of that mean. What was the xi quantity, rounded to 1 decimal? -12.7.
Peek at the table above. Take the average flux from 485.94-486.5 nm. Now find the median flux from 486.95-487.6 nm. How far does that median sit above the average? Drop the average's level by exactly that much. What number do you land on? 31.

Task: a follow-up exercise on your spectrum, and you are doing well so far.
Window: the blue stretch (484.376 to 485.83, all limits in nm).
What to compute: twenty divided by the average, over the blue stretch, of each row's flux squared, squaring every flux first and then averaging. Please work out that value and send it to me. 0.13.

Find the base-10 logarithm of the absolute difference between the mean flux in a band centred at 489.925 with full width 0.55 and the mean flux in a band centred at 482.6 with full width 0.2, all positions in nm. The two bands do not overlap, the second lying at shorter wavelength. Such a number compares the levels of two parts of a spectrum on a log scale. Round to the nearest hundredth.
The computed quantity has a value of 0.39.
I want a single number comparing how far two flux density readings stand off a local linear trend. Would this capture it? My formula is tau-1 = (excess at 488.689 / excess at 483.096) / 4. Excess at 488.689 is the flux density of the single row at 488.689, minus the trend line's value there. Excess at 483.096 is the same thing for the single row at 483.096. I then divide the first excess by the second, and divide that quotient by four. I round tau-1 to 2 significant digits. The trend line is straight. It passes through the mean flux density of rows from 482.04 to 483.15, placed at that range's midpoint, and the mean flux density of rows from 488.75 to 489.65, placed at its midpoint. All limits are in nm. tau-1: -0.41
